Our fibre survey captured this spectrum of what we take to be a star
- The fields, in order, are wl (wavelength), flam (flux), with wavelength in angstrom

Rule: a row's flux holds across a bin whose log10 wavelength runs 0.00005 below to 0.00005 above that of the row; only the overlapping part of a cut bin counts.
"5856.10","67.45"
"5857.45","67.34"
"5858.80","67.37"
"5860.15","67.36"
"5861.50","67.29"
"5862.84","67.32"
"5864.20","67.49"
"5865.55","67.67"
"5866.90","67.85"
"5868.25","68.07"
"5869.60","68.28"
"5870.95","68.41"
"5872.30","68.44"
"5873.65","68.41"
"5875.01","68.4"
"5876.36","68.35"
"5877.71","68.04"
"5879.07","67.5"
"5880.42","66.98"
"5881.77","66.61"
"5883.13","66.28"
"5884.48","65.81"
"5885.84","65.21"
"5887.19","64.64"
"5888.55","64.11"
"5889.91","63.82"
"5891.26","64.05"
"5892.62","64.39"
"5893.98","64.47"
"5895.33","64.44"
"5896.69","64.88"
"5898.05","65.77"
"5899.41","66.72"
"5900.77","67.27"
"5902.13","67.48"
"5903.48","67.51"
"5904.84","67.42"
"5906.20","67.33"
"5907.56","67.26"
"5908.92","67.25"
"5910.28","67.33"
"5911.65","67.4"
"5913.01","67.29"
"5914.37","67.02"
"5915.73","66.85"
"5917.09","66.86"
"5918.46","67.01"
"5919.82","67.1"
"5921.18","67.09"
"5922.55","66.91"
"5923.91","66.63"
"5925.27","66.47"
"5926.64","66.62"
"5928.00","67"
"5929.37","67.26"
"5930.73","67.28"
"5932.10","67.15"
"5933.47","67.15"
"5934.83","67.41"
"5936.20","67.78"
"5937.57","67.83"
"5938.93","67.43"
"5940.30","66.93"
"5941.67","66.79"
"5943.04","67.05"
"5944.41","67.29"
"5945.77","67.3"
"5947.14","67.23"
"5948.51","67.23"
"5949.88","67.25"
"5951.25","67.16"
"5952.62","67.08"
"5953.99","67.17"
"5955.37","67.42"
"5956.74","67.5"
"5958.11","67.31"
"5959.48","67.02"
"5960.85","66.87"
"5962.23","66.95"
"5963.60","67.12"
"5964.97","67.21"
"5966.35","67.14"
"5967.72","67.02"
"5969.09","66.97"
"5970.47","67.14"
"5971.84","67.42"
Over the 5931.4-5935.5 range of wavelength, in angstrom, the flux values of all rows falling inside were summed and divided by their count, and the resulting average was 67.2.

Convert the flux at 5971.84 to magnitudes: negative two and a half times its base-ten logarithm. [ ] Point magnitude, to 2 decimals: -4.57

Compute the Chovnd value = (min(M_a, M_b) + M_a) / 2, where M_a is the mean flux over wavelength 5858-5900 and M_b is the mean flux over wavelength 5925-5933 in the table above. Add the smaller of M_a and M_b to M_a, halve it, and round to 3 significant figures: 66.6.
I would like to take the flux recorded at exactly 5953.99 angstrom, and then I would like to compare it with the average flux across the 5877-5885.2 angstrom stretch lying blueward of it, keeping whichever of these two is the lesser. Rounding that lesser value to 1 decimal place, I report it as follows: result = 66.9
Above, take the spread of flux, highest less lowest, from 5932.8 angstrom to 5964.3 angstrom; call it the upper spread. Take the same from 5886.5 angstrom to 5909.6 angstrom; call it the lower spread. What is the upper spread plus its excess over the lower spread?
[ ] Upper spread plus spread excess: -1.6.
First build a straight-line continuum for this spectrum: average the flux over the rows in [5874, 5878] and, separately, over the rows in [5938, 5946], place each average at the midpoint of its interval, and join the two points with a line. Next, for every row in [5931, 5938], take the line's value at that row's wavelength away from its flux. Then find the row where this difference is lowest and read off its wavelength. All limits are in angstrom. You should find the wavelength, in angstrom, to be 5932.10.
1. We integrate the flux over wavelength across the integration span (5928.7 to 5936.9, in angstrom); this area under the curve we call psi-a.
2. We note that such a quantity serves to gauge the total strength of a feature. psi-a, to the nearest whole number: 552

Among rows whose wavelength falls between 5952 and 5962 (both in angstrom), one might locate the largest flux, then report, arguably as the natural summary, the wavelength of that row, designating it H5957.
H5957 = 5956.74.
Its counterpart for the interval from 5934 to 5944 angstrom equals 5937.57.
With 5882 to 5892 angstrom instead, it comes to 5883.13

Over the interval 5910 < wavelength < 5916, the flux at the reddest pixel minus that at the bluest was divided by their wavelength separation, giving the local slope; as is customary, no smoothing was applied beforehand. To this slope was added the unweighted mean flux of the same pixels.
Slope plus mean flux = 67.1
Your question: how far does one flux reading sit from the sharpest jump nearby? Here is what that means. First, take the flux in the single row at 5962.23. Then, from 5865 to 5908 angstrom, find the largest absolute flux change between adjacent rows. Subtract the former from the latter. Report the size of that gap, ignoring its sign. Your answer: 66.0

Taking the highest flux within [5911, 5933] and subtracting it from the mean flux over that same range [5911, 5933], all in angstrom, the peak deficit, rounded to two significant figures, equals -0.40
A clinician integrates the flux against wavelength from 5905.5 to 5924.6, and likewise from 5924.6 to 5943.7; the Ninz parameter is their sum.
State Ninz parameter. 2564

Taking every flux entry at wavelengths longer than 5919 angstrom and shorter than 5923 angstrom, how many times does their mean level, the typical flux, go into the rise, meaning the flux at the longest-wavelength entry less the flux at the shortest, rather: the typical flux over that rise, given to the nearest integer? -353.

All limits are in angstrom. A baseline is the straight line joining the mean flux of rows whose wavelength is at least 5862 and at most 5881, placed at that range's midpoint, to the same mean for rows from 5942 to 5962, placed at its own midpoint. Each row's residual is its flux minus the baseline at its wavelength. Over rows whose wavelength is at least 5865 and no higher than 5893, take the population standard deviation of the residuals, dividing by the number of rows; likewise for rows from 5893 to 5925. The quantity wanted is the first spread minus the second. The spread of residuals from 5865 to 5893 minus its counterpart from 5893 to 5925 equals 0.64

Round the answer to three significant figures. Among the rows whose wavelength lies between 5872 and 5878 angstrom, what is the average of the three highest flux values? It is 68.4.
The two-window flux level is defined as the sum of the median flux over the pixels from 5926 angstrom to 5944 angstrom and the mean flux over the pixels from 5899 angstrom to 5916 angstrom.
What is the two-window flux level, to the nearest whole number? 134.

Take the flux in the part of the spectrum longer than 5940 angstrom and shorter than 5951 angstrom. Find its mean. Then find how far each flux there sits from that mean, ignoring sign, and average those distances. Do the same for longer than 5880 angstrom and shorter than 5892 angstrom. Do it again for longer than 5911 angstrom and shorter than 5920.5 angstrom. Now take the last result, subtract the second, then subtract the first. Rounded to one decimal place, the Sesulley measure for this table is -1.0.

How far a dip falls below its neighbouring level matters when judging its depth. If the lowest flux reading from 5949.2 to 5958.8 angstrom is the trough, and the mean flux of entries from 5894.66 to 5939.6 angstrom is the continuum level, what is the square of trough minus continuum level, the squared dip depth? 0.01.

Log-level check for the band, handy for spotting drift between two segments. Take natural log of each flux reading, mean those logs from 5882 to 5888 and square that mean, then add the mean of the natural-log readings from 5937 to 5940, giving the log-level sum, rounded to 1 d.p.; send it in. 21.7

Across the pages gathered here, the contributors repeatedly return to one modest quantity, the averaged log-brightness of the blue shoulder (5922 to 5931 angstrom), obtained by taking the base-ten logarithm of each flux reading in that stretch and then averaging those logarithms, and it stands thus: 1.83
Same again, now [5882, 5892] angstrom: 1.81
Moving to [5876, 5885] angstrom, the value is 1.83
